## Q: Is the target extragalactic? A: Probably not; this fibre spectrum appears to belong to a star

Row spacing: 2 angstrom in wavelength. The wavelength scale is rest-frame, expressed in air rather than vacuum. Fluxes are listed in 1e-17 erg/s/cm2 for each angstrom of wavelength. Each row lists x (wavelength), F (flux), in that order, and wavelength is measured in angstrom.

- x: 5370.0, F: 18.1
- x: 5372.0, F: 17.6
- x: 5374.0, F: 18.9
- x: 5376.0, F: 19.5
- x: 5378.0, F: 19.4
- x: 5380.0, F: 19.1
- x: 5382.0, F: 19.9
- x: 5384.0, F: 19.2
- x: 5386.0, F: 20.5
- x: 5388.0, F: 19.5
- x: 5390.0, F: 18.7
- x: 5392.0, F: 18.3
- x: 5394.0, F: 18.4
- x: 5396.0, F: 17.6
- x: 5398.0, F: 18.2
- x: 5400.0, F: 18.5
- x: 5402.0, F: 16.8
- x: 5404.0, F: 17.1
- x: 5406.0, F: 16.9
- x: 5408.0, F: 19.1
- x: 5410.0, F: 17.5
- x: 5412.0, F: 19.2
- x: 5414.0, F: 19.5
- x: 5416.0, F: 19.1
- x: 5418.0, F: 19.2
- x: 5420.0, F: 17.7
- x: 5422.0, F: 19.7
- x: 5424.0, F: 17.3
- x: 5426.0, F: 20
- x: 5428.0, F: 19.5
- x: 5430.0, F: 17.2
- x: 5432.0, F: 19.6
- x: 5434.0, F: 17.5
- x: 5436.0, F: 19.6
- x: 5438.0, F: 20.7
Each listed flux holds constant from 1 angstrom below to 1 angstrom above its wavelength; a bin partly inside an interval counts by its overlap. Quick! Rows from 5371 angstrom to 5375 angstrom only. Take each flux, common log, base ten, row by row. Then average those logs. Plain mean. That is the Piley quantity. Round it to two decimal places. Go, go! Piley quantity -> 1.26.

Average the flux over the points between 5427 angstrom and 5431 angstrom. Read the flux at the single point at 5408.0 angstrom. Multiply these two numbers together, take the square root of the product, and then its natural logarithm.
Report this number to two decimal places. 2.93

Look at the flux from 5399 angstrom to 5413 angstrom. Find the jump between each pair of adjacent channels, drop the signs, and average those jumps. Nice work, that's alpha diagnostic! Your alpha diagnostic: 1.3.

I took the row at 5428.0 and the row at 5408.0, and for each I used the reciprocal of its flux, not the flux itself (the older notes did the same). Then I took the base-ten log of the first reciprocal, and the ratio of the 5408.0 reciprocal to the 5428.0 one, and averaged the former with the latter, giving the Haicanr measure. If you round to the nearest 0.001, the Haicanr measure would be -0.135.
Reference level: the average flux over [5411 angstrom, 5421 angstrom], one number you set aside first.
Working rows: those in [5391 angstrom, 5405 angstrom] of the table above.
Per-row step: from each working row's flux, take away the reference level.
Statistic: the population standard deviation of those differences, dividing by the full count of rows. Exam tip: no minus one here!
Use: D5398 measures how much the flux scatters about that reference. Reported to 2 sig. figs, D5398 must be 0.63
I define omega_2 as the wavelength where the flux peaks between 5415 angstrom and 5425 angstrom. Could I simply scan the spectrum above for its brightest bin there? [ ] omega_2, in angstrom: 5422.0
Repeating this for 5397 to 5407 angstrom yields 5400.0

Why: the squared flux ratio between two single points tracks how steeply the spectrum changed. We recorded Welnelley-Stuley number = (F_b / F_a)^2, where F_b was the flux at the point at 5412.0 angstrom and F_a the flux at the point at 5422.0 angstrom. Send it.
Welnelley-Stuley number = 0.95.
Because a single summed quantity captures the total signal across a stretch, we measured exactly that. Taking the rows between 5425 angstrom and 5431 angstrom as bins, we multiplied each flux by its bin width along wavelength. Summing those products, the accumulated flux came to 113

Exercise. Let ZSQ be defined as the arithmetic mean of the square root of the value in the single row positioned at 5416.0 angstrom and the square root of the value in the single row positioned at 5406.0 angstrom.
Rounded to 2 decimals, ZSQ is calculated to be 4.24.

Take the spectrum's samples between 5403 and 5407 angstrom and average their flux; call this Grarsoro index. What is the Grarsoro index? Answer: 17.0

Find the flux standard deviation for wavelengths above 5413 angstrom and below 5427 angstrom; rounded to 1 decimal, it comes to 1.0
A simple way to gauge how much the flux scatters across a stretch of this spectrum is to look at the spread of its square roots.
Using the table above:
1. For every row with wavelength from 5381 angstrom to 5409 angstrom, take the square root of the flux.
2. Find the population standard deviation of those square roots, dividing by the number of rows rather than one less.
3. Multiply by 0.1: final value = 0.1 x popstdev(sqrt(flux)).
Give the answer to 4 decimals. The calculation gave 0.0125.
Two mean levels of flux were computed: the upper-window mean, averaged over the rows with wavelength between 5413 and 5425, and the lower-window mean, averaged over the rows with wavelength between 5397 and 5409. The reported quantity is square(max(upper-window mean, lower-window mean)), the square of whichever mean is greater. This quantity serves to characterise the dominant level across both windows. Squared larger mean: 352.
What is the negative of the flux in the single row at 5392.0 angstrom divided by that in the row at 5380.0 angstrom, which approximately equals -0.96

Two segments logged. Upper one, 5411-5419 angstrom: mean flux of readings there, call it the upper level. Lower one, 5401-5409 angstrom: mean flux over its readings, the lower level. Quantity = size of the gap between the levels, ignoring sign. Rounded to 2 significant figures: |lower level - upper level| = 1.8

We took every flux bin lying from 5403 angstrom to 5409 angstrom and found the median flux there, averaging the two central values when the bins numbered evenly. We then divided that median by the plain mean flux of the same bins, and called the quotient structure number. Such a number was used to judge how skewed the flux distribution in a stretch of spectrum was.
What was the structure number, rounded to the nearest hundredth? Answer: 0.97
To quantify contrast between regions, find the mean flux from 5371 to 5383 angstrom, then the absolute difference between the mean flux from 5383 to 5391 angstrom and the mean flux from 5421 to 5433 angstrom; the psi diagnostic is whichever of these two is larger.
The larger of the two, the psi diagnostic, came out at 19.1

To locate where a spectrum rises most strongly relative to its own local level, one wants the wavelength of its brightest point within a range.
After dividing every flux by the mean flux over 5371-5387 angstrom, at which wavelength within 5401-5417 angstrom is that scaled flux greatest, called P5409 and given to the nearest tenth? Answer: 5414.0 angstrom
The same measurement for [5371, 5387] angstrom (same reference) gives 5386.0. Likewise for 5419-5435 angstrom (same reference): 5426.0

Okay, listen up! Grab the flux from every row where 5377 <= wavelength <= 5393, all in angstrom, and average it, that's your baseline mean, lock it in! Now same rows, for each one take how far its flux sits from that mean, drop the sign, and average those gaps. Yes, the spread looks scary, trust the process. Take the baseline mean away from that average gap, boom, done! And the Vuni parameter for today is -18.8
